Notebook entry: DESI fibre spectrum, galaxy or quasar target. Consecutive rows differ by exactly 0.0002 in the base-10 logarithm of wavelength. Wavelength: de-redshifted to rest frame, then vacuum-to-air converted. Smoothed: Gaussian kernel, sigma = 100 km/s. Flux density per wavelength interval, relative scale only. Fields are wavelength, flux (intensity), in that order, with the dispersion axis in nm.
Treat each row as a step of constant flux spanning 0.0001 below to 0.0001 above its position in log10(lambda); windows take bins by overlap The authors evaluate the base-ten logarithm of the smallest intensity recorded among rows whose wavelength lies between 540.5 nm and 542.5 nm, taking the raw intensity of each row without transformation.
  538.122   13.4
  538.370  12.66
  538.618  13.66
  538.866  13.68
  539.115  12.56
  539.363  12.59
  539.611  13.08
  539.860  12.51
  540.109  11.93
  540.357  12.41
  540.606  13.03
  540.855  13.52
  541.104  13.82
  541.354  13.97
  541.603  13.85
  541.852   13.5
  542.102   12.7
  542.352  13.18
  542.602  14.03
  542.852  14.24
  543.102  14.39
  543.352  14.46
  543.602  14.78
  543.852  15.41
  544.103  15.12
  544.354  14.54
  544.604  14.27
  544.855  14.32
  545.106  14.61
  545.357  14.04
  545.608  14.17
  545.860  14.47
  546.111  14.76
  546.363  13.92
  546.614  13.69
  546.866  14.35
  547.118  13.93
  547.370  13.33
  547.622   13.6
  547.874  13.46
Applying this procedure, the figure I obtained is 1.10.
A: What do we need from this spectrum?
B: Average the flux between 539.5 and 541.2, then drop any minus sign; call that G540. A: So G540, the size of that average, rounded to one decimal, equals 12.9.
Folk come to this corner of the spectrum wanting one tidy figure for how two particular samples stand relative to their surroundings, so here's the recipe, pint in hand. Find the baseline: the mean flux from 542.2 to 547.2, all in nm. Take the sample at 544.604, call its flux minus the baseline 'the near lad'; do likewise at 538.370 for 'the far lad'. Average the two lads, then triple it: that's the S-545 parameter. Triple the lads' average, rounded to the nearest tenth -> -2.6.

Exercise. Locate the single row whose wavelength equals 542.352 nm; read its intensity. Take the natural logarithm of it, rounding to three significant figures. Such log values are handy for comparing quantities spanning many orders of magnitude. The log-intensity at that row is 2.58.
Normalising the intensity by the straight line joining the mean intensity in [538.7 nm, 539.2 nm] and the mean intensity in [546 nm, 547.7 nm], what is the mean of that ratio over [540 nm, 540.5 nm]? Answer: 0.92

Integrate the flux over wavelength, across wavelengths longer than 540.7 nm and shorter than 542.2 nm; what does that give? 20.3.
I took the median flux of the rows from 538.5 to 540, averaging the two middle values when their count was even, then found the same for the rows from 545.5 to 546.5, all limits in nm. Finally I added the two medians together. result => 27.2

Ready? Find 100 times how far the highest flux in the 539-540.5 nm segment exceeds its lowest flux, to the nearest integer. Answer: 115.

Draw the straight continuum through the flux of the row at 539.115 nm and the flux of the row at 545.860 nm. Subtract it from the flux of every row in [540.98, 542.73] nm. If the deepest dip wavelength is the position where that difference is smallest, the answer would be 542.102 nm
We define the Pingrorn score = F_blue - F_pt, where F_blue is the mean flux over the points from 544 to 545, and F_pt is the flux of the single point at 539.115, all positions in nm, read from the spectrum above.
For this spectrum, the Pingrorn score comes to 2.0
